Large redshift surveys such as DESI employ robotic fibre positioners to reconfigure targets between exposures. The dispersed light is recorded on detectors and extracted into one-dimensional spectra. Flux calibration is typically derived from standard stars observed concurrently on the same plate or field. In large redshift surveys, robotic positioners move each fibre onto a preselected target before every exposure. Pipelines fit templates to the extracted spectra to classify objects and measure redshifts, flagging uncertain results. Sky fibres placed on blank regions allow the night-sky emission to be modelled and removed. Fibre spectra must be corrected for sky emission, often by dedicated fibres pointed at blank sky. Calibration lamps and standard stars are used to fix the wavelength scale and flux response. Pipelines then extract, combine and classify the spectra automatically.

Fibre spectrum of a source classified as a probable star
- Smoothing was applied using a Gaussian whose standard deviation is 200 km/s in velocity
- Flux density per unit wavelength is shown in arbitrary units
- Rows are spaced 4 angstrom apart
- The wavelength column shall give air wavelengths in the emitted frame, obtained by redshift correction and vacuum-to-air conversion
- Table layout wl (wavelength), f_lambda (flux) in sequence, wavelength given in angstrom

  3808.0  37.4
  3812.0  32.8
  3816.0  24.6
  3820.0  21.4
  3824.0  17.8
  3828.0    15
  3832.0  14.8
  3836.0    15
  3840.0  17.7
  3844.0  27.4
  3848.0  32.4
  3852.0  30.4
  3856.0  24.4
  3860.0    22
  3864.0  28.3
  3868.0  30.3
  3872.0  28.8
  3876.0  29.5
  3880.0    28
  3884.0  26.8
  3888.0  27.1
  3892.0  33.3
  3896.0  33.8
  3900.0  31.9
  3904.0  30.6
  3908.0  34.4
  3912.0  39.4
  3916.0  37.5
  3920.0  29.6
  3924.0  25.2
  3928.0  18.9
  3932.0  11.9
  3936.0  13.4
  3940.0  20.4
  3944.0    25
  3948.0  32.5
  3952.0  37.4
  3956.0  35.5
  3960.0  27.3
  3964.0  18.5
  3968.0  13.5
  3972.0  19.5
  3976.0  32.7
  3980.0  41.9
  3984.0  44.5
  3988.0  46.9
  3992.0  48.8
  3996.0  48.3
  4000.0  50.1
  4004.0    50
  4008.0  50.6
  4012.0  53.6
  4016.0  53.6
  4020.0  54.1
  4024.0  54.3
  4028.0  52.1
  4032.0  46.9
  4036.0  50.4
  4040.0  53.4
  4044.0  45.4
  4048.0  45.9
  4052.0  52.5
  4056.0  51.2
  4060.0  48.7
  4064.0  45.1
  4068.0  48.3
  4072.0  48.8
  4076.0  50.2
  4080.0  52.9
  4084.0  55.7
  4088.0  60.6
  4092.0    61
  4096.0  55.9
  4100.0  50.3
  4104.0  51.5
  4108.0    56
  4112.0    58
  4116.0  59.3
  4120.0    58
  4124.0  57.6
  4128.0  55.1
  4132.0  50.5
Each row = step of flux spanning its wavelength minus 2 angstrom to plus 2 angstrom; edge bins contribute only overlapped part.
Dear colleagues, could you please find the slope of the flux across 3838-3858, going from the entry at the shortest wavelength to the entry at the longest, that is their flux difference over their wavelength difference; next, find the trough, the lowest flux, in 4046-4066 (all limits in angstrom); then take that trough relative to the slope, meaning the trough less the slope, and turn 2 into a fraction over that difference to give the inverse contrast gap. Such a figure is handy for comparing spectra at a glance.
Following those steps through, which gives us 0.045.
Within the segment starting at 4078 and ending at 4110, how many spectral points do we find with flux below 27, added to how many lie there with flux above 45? 8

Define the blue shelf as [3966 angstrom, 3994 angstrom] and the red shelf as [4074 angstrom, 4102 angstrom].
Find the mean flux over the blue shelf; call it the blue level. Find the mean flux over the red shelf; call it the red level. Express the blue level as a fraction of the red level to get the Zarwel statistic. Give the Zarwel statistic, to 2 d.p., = 0.64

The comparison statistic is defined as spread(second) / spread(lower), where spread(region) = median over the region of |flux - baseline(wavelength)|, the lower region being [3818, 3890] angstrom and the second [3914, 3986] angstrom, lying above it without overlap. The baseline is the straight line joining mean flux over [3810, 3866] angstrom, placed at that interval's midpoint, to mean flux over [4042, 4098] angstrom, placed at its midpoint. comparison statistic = 2.8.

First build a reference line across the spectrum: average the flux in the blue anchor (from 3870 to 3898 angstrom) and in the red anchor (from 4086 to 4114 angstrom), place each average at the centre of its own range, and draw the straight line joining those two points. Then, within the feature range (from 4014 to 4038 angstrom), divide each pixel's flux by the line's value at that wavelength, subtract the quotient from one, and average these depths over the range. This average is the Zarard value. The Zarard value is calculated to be -0.10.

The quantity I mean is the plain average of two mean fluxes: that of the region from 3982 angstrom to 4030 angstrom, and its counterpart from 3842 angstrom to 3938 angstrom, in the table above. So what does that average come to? 39.4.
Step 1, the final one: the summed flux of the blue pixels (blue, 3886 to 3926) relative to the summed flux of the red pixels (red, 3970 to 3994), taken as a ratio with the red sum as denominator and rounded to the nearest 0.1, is 1.4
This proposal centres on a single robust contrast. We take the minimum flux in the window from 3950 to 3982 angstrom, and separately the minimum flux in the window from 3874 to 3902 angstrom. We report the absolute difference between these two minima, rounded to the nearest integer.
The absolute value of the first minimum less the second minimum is 13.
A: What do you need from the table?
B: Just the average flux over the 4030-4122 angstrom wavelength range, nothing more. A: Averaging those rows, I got 52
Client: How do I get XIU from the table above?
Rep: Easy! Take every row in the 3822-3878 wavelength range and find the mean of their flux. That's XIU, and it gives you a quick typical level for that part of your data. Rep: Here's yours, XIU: 24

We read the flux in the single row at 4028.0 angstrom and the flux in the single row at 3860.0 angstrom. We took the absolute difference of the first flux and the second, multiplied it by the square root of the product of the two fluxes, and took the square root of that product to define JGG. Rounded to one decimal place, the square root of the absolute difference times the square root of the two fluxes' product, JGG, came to 31.9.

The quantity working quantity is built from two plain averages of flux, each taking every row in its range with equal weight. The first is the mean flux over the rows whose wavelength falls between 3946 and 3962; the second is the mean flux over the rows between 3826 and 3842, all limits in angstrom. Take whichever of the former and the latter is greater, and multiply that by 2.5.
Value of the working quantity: 83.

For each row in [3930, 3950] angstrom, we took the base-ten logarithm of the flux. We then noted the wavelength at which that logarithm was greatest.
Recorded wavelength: 3948.0 angstrom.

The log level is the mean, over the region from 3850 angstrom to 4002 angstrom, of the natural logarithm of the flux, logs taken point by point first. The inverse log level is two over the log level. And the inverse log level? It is 0.59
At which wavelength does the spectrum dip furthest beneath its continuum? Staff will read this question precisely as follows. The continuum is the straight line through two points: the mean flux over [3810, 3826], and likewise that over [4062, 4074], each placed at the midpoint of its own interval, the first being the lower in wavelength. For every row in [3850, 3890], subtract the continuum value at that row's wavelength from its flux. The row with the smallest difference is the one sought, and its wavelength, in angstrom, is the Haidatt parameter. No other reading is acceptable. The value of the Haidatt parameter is 3860.0 angstrom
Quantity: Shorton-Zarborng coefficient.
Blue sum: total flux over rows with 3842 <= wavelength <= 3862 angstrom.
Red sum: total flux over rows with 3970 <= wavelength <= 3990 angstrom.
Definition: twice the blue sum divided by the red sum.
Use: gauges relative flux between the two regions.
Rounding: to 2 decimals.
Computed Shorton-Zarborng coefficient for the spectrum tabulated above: 1.47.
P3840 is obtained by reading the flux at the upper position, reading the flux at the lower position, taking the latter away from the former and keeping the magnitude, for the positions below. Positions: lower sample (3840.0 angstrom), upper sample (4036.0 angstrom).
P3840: 33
